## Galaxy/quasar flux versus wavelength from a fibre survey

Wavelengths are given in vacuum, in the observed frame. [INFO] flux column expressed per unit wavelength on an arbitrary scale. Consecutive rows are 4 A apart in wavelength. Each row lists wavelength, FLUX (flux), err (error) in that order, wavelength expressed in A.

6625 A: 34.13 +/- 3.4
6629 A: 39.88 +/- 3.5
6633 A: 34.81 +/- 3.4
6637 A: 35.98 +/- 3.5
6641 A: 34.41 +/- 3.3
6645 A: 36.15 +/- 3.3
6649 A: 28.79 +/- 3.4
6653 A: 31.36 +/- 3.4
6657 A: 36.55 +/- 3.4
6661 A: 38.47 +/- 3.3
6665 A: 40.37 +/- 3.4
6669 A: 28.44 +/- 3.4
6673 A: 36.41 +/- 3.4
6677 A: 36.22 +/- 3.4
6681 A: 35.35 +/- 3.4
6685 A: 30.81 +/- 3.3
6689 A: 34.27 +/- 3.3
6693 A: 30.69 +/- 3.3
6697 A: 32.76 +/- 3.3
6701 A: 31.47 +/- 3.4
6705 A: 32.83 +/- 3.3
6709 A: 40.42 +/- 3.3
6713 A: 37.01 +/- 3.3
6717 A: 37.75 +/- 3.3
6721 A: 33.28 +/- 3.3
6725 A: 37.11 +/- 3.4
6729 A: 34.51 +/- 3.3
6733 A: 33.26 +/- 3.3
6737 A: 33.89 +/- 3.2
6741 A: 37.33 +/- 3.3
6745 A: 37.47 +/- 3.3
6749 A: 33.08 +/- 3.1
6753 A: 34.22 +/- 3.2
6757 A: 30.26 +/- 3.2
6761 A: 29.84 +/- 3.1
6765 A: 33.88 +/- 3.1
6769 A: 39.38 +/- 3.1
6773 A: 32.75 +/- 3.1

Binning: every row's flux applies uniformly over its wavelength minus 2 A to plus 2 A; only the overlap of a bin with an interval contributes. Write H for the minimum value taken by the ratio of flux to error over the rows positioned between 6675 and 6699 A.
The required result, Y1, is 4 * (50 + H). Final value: 237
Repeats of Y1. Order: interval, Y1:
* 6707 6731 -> 240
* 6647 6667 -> 234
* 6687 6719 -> 237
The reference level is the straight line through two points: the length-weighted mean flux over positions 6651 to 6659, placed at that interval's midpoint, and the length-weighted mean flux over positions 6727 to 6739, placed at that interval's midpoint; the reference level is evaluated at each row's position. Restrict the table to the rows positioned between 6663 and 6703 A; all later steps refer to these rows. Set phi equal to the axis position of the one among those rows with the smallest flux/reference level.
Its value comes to 6669 A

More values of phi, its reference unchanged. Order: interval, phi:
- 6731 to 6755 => 6749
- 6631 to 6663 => 6649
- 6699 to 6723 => 6701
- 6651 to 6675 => 6669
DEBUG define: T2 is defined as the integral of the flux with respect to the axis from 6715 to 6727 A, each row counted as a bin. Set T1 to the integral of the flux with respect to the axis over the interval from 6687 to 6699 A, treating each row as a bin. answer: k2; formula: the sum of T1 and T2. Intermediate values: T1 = 391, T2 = 433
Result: 823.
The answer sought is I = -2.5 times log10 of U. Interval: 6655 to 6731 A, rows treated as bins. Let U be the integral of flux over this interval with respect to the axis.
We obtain -8.6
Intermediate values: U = 2659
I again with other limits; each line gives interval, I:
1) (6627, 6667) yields -7.9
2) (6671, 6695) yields -7.3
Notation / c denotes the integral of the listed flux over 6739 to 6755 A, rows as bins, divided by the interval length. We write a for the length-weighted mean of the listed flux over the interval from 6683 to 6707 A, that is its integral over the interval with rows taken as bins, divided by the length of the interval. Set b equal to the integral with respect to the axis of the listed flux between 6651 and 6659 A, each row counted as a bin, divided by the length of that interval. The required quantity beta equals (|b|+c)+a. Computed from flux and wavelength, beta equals 102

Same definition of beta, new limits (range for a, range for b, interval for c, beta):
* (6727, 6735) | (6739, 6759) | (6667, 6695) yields 102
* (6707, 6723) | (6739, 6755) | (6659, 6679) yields 109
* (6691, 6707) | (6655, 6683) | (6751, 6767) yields 100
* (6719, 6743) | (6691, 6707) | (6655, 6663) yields 104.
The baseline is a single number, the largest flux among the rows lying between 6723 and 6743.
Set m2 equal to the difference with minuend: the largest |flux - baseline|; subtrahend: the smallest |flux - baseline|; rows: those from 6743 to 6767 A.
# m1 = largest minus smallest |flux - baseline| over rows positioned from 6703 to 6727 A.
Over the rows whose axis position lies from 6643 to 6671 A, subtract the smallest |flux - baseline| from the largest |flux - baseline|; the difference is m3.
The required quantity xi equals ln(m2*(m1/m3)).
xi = 1.36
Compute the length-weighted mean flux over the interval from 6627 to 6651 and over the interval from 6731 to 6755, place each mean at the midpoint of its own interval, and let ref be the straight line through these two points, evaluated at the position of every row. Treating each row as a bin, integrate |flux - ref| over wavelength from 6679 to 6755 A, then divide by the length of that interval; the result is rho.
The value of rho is 2.2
